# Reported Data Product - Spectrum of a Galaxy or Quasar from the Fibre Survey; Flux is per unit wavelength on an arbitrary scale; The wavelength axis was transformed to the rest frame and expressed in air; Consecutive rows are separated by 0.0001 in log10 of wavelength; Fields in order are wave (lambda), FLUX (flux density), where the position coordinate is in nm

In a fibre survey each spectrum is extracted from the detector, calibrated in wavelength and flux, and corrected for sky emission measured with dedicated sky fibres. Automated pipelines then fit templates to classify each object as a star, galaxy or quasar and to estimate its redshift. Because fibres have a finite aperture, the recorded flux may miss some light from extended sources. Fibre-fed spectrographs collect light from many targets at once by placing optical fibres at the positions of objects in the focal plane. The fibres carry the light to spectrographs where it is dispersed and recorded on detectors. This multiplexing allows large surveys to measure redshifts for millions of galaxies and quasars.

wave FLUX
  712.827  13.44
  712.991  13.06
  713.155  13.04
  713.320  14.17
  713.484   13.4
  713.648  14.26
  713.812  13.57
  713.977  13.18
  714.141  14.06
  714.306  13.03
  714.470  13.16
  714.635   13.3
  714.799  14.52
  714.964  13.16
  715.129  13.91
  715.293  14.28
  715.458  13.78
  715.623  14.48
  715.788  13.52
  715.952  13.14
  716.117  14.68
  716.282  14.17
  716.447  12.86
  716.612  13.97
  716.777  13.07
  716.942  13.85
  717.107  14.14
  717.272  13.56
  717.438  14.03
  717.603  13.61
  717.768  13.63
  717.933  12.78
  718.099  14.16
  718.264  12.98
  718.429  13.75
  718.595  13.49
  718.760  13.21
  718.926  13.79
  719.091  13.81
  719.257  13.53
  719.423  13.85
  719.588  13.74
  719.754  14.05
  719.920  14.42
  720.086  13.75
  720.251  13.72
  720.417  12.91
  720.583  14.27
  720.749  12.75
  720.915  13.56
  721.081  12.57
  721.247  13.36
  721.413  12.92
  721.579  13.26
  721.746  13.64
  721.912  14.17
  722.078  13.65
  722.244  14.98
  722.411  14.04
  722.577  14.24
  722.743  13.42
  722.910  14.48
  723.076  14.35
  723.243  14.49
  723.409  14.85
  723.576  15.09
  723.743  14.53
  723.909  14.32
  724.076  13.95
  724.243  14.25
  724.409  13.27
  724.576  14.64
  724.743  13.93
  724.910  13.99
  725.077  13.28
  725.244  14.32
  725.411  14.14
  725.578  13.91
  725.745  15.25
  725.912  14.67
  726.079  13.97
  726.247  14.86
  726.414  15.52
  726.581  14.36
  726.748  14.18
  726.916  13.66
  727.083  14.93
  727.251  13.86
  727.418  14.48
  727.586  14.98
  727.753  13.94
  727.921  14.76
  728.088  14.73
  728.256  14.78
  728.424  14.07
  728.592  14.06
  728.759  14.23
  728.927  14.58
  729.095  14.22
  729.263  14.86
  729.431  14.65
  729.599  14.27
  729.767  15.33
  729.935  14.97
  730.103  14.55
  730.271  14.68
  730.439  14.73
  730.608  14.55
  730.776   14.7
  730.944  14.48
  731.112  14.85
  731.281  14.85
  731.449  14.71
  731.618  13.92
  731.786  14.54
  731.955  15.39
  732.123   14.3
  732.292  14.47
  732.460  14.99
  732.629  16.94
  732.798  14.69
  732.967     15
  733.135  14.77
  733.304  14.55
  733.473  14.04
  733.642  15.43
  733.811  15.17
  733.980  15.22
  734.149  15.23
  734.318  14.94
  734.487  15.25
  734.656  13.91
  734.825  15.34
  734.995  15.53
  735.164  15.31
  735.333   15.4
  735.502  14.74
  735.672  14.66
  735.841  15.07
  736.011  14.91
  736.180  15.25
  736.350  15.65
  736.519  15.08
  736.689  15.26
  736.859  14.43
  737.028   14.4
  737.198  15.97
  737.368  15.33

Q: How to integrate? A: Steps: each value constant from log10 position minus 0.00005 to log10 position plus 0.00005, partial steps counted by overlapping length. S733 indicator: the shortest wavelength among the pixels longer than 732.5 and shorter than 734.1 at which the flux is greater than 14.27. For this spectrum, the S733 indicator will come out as 732.629 nm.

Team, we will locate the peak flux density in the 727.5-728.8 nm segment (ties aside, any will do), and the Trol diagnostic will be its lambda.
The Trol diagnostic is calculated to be 727.586 nm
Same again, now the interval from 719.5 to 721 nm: 719.920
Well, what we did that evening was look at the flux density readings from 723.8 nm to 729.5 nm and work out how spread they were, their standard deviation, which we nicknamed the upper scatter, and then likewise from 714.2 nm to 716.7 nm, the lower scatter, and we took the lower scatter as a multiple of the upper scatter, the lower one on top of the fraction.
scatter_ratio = 1.2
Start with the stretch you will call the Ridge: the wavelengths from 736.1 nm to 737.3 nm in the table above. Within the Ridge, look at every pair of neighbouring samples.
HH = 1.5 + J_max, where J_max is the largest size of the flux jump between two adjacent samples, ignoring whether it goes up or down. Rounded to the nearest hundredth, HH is 3.07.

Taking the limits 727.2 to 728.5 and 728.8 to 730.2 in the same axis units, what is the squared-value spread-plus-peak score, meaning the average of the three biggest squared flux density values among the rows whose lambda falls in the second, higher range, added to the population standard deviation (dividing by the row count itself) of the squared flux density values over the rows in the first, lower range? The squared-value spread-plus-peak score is 238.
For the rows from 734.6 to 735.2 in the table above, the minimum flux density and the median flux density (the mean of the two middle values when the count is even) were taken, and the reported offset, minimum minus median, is -1.4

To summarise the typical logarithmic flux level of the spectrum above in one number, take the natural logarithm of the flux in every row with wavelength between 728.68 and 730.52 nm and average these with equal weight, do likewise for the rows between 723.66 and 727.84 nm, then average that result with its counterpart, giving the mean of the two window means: 2.671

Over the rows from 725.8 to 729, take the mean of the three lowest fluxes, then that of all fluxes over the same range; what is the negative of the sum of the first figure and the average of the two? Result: -28.0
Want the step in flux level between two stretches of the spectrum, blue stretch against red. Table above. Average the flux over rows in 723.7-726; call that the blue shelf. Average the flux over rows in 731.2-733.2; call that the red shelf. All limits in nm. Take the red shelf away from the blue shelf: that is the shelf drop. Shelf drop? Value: -0.7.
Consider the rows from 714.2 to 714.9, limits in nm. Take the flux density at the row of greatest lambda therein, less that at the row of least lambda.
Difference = 1.5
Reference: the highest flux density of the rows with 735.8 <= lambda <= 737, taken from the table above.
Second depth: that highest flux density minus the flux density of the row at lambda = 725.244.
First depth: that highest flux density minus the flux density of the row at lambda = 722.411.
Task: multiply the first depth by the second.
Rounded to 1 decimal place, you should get 2.1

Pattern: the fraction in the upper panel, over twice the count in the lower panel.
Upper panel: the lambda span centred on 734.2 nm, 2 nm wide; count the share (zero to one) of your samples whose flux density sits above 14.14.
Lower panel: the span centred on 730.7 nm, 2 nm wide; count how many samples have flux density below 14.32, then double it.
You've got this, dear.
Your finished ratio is 0.42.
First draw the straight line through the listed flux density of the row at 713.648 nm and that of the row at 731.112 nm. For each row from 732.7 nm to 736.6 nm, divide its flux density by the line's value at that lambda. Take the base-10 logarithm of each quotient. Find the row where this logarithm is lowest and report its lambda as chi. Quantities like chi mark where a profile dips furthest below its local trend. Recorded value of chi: 734.656 nm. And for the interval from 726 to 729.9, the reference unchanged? 726.916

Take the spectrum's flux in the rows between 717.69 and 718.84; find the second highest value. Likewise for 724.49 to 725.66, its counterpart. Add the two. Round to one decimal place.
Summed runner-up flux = 28.1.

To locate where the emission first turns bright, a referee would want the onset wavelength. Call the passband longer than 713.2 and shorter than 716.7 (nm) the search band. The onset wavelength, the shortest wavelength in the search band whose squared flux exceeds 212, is 716.117 nm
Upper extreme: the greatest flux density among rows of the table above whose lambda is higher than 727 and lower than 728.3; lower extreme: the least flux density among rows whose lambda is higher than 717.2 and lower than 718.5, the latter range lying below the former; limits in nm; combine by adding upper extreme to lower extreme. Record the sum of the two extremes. 27.8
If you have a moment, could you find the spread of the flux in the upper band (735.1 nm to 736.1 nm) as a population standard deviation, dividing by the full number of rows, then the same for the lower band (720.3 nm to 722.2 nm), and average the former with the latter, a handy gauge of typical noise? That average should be 0.40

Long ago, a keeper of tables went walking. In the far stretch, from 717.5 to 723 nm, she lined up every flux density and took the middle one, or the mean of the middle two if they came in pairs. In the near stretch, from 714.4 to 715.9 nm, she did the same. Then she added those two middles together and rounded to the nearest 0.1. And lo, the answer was 27.4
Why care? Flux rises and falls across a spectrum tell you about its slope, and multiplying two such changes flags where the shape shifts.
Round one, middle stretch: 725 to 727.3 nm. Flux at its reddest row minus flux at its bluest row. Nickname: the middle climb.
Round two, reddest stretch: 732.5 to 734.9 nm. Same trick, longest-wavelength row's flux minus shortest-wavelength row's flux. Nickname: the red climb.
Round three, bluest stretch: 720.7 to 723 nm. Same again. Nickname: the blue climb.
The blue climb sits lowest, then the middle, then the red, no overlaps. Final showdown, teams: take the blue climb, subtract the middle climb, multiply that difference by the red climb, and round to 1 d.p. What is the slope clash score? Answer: -1.8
